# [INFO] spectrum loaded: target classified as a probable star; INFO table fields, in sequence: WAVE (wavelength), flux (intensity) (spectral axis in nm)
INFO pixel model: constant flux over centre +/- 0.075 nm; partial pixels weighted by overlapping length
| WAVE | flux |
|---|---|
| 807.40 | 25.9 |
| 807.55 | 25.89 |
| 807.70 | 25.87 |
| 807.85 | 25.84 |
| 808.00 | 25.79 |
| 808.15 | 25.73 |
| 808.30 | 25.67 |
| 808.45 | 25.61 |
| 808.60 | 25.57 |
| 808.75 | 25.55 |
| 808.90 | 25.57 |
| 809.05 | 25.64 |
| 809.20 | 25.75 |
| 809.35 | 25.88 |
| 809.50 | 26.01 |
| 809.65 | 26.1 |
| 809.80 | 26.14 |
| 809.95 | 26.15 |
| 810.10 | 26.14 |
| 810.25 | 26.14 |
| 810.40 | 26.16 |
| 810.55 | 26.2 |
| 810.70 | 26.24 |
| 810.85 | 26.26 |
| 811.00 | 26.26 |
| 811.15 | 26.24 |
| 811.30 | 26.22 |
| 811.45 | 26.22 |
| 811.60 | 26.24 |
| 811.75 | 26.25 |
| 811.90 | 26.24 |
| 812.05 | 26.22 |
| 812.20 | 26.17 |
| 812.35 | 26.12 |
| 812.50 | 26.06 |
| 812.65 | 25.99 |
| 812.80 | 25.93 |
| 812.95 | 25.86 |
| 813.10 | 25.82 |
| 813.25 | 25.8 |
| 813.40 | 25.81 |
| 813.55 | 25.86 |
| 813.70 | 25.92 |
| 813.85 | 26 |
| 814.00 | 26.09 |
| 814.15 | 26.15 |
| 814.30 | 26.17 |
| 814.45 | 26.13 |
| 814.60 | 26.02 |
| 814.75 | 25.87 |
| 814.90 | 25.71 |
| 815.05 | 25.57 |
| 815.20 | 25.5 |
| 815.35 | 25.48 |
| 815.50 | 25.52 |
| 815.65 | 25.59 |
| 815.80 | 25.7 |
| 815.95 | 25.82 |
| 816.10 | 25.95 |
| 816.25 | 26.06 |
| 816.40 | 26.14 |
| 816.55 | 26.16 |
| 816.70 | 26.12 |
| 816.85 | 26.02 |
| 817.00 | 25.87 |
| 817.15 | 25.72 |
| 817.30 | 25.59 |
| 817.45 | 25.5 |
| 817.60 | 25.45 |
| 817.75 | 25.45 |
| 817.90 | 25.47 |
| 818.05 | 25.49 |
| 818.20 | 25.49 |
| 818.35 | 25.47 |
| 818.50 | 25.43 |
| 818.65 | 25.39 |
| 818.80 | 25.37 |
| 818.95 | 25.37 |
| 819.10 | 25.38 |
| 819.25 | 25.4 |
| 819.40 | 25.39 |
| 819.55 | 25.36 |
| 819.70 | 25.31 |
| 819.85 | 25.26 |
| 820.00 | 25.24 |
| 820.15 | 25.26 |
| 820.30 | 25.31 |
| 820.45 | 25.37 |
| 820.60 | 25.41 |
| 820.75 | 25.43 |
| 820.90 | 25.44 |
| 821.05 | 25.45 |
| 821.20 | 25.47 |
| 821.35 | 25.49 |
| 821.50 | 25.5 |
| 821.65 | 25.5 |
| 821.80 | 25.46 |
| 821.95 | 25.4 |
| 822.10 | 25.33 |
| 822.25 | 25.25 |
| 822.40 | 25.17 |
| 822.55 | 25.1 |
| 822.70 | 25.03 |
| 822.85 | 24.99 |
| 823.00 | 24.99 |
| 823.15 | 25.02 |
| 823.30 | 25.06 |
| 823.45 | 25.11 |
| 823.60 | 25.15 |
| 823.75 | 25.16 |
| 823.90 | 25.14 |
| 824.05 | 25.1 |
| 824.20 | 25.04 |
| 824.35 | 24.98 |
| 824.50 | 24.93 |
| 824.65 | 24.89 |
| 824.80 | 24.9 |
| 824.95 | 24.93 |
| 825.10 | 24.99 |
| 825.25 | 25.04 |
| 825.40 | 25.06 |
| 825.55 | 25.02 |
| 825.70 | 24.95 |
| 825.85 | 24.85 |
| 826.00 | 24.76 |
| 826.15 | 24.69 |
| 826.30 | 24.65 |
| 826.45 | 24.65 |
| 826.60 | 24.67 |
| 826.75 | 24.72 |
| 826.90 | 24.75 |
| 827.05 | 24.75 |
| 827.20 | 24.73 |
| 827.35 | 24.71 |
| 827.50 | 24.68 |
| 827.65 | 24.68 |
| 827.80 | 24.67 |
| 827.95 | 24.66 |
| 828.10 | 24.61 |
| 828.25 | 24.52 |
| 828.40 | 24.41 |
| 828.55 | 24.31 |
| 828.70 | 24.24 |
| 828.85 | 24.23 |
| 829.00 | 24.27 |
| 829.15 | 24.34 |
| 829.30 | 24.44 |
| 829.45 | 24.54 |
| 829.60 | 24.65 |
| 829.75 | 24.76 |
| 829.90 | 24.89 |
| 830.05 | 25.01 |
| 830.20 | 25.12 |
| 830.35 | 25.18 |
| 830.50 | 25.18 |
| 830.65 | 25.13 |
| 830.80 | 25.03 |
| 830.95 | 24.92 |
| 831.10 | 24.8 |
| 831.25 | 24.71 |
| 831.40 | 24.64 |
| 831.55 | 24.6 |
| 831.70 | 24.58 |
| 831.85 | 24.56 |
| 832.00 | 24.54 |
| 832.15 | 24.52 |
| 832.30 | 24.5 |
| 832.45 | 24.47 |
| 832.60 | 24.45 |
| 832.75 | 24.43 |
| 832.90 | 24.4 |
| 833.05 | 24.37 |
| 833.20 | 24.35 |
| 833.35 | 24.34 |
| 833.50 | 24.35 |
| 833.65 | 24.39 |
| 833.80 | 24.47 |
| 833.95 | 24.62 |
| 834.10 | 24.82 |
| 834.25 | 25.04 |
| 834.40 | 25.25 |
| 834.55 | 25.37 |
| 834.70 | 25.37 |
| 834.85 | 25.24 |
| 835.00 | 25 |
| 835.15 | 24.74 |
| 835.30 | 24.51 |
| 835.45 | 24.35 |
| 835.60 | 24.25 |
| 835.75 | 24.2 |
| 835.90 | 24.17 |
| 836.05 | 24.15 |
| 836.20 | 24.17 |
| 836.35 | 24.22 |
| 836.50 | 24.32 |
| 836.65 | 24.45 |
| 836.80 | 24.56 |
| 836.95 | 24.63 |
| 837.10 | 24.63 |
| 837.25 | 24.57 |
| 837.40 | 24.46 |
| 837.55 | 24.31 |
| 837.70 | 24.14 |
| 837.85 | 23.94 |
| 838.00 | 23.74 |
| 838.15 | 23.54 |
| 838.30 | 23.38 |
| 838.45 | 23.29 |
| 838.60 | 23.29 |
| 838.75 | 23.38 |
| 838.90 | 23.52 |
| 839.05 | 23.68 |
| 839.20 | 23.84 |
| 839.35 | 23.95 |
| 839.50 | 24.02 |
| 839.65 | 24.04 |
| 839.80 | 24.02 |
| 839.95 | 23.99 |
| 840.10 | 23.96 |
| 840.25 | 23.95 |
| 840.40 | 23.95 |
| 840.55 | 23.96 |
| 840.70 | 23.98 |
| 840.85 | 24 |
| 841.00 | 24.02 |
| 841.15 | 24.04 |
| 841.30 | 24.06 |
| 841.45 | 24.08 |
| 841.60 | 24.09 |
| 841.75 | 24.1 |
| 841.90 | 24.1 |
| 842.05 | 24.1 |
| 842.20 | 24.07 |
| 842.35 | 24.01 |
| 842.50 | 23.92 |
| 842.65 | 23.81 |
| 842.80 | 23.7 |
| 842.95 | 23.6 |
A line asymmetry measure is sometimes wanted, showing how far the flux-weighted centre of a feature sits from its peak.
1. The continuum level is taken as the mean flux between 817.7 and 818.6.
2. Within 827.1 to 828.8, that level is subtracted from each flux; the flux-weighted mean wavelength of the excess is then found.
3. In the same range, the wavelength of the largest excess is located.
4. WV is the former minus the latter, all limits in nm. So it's 0.83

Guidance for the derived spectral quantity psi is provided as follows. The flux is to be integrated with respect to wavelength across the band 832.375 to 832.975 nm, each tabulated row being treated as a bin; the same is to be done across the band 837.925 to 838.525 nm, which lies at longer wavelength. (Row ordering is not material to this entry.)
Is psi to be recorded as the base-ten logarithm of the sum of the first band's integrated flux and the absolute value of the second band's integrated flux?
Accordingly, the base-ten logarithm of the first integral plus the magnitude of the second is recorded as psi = 1.46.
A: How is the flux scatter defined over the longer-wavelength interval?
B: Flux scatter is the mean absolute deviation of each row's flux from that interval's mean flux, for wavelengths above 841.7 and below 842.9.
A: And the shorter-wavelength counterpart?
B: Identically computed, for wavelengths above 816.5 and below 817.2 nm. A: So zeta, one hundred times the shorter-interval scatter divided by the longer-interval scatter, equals 117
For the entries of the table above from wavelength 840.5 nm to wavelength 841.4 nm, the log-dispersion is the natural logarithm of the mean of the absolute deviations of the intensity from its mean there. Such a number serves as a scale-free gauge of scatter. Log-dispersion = -3.5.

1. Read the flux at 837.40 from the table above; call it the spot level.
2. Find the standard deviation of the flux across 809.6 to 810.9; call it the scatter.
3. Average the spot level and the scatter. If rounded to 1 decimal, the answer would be 12.3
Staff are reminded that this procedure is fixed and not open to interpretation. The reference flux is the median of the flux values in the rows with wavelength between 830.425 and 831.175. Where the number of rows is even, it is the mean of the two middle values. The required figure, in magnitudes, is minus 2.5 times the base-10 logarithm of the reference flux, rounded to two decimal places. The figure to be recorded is -3.50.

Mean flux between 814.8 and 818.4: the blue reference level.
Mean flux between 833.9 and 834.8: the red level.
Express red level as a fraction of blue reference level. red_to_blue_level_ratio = 0.976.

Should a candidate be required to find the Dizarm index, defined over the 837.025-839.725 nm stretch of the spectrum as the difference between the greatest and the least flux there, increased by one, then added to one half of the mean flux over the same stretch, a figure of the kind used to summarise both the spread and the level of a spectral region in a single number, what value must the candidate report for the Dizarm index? 14.3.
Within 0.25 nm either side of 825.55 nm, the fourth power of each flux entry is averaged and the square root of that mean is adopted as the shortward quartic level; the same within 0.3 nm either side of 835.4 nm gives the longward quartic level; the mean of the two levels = 612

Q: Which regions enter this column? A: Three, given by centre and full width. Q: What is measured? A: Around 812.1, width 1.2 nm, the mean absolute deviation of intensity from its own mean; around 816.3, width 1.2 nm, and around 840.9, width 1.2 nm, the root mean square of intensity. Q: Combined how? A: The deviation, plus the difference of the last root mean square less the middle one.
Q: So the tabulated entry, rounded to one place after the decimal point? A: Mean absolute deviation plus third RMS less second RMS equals -1.9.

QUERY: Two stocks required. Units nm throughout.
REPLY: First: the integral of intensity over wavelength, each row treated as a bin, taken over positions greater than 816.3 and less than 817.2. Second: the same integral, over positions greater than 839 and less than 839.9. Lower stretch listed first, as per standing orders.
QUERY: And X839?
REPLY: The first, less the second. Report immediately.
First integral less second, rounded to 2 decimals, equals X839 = 1.87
